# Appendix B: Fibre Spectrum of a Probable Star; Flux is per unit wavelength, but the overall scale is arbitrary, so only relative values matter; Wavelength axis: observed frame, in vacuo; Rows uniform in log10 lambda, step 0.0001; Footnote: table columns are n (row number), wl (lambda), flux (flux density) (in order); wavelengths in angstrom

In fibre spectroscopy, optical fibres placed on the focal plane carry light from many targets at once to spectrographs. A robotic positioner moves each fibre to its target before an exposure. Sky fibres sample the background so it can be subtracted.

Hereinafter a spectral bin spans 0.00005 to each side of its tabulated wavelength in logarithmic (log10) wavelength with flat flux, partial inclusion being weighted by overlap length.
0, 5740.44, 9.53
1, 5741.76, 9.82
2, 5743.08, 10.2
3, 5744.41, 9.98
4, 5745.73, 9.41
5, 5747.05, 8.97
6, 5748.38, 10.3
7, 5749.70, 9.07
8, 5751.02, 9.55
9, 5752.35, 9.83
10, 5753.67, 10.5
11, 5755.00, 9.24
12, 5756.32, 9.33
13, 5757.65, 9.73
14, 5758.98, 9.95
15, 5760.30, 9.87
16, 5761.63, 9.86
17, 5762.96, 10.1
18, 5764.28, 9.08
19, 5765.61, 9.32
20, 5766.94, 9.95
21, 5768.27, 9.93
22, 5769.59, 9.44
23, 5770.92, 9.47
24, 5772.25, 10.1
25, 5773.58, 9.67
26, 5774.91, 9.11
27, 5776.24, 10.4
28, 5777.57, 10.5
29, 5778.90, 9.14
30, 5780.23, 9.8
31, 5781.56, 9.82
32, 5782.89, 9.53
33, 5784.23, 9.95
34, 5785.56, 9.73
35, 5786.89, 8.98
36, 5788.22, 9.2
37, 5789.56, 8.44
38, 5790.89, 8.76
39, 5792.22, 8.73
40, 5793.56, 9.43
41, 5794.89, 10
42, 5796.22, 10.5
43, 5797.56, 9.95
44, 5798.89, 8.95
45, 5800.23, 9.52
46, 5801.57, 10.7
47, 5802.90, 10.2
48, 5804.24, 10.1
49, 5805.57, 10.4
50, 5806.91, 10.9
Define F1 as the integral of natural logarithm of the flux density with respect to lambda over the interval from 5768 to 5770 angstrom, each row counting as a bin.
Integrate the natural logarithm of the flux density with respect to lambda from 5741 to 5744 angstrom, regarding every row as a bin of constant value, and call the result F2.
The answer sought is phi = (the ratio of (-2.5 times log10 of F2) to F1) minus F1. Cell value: -5.02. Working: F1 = 4.56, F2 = 6.90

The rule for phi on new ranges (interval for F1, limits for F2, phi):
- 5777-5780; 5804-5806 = -7.09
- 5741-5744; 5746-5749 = -7.20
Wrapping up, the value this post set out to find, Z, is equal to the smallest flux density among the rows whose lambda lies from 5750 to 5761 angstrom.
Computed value 9.24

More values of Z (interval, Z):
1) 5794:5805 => 8.95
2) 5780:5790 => 8.44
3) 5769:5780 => 9.11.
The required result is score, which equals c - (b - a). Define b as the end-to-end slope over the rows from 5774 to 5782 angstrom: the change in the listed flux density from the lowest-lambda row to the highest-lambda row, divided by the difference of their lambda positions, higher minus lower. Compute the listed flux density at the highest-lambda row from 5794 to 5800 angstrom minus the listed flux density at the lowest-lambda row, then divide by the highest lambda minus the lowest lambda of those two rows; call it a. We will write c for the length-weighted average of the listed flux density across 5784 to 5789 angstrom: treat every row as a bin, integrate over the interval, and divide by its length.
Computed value 9.0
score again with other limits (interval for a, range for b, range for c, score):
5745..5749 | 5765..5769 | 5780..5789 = 9.6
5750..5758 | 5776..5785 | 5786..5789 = 9.2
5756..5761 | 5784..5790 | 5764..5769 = 10.0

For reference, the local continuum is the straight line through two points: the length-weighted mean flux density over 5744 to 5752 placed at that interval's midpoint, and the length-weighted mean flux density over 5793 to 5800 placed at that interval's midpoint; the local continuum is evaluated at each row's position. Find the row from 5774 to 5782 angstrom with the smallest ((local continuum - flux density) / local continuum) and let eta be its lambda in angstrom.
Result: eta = 5777.57 angstrom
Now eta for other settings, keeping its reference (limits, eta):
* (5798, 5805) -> 5801.57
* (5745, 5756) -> 5753.67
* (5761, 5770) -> 5762.96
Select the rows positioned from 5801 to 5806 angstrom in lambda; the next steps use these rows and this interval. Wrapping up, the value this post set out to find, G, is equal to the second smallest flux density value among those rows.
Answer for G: 10.2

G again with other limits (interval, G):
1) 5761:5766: 9.32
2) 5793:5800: 9.43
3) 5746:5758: 9.07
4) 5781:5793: 8.73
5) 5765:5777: 9.32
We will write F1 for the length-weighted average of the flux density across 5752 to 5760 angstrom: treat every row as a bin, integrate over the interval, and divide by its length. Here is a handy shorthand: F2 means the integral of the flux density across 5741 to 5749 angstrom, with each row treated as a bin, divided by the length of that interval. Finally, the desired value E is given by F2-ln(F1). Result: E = 7.49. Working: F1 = 9.77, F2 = 9.77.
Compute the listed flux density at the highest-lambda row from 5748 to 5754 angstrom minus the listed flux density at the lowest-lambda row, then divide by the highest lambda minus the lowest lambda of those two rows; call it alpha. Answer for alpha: 0.04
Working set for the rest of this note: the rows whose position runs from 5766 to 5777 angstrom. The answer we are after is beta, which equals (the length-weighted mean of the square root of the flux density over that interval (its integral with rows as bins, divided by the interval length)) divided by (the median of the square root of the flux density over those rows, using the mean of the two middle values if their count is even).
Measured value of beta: 0.998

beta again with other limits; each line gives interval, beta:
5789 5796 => 1.024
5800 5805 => 1.003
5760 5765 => 0.992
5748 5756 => 1.002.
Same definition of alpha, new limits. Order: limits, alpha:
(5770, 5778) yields 0.15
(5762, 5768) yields -0.04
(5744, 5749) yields 0.08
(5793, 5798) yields 0.13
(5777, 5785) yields -0.08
